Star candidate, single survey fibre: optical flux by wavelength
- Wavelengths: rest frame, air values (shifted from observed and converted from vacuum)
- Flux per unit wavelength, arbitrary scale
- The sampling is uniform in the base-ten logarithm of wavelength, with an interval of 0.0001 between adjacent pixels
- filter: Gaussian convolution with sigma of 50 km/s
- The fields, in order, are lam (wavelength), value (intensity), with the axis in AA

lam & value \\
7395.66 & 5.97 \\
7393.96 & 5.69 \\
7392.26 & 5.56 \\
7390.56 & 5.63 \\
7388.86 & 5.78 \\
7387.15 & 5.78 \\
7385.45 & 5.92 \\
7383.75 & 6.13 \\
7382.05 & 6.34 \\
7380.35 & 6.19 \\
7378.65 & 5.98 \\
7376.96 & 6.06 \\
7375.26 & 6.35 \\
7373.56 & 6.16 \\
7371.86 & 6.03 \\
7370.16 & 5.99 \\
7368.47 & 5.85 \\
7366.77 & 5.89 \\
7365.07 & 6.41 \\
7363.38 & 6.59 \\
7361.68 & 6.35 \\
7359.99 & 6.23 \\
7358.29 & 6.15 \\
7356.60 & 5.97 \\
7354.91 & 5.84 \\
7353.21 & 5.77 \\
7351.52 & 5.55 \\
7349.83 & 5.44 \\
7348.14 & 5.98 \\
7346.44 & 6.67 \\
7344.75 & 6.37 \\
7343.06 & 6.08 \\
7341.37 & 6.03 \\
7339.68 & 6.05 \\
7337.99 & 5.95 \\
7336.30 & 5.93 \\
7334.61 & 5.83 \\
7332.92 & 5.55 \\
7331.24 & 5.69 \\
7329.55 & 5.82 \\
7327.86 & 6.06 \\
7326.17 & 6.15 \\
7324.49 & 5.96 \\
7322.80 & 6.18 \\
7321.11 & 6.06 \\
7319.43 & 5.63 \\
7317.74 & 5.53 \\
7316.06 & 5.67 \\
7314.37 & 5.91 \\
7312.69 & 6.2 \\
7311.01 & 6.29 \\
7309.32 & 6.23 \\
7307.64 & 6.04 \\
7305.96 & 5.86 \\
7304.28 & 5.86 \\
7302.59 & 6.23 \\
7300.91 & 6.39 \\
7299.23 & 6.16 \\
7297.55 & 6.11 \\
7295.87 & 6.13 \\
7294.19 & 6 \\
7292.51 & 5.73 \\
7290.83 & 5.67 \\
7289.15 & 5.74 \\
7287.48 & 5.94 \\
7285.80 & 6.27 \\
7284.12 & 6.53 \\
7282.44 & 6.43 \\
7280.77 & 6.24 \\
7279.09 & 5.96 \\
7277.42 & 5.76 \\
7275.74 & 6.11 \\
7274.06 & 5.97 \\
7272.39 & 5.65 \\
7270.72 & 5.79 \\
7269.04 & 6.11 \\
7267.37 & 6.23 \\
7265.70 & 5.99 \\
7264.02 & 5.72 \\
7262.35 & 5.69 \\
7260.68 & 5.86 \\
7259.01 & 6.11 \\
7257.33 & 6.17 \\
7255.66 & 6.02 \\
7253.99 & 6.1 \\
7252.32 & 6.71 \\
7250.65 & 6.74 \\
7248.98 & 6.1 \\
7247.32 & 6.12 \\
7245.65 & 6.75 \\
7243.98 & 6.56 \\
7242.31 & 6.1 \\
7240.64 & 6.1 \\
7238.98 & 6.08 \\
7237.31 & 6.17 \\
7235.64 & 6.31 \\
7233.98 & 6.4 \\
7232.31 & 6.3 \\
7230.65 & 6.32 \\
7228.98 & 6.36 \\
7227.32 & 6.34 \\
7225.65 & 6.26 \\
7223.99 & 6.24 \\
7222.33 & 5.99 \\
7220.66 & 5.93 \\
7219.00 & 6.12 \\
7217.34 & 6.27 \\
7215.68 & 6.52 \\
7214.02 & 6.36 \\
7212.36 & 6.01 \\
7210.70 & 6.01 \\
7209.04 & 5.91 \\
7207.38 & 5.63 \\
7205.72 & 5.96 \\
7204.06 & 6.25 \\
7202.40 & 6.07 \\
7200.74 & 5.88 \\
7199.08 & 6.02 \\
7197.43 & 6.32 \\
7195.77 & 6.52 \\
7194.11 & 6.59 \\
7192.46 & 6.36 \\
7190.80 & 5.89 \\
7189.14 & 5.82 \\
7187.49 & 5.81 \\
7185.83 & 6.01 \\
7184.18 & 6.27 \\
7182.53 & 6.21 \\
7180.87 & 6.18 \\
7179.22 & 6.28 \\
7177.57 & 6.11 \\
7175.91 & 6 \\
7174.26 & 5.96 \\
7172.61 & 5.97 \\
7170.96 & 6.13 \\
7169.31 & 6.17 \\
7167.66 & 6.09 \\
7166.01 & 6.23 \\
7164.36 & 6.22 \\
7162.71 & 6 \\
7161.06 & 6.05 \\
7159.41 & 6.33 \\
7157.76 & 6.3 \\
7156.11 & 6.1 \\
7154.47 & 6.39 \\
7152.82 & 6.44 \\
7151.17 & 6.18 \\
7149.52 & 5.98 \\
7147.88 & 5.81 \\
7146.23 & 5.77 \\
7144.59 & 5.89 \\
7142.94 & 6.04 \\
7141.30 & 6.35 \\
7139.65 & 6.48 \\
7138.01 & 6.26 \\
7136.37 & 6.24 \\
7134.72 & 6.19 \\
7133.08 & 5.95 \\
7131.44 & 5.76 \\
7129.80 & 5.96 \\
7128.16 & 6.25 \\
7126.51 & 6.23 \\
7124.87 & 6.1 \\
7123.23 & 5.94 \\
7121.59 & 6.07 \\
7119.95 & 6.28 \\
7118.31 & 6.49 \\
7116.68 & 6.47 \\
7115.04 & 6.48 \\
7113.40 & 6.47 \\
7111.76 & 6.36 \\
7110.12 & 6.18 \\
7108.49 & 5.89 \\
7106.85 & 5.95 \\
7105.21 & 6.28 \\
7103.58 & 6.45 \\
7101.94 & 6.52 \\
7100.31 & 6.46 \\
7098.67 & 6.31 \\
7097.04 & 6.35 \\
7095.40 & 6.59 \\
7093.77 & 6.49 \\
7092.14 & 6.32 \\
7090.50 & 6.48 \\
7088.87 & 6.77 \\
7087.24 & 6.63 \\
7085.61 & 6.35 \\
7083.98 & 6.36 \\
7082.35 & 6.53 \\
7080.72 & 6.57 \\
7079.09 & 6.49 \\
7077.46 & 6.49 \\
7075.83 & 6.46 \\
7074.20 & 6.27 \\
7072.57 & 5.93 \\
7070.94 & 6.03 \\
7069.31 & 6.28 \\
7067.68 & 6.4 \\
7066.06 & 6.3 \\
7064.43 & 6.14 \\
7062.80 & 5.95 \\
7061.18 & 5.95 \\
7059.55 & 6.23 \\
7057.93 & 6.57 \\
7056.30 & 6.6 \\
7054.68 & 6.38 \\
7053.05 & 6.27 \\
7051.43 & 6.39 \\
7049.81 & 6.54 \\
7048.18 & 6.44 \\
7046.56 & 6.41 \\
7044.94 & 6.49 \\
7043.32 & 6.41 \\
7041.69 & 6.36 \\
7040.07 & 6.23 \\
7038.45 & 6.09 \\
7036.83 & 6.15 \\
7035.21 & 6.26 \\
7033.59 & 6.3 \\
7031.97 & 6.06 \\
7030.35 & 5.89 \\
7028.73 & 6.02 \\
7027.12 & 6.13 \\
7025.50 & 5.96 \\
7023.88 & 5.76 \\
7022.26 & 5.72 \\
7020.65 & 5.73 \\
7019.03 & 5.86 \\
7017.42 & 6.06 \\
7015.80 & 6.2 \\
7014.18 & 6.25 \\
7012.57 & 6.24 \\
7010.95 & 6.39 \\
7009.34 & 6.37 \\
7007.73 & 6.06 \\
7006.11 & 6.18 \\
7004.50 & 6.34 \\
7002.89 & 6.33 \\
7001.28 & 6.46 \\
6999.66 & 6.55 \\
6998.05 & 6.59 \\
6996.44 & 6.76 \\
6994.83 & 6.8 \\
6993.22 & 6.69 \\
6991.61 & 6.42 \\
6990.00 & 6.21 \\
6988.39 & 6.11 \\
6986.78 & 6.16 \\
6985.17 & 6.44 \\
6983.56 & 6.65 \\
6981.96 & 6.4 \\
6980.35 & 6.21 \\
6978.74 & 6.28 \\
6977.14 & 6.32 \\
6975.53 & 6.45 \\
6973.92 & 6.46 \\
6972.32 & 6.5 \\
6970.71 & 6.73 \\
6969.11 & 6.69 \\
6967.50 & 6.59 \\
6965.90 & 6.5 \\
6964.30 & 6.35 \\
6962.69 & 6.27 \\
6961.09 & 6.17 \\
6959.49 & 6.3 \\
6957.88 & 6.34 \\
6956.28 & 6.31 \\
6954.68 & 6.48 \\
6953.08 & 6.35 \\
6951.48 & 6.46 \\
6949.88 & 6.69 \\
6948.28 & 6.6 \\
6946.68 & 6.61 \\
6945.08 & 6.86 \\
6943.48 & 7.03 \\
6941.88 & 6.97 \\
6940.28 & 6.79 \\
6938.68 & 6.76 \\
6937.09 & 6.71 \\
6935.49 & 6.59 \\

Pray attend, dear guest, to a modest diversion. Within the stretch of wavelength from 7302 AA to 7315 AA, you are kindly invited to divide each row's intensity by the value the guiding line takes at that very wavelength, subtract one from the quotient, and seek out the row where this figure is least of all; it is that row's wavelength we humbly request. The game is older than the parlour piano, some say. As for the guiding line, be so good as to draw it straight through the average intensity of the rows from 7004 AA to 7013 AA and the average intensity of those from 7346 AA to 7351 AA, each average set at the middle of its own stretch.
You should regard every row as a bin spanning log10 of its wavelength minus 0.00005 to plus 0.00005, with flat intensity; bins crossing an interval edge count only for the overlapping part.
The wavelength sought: 7304.28 AA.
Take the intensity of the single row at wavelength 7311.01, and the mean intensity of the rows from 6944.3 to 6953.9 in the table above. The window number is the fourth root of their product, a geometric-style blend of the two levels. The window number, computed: 2.54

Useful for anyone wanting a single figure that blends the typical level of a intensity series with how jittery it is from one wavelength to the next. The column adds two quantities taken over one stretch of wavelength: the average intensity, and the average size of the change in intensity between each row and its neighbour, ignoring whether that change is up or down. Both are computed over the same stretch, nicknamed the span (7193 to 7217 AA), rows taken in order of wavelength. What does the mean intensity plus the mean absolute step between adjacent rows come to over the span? 6.35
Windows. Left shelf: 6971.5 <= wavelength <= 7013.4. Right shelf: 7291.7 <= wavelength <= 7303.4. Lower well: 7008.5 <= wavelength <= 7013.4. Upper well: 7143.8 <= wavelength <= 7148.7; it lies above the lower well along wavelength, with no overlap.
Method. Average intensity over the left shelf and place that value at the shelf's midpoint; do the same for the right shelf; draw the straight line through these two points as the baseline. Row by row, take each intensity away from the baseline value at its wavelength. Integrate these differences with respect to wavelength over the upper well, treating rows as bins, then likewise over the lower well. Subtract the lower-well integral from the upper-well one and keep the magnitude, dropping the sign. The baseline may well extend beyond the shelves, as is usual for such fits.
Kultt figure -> 1.9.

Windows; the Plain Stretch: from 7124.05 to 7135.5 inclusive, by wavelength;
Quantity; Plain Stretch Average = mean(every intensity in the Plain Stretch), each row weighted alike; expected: 6.1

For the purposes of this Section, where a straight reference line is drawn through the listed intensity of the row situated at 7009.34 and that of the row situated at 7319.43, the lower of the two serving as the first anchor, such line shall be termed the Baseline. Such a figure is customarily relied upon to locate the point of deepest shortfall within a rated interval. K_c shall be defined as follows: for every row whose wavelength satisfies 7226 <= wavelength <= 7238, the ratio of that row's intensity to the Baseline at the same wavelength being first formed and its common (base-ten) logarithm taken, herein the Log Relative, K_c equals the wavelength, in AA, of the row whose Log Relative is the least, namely 7237.31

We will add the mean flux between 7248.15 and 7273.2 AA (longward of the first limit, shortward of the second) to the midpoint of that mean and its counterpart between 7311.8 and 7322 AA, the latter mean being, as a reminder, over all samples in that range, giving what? 12.0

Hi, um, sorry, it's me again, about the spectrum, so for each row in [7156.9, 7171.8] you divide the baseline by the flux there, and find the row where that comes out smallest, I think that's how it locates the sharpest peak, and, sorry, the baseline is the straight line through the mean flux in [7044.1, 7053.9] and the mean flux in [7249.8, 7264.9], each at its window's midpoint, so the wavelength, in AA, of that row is 7159.41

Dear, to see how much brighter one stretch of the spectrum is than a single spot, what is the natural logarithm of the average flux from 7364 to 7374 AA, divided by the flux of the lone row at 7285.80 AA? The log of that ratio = -0.03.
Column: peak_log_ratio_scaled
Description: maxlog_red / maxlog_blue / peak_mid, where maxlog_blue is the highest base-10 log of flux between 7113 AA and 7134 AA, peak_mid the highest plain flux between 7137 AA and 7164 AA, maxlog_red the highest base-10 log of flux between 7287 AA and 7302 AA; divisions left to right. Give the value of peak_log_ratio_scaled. 0.153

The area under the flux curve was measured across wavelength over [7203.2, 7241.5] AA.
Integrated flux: 236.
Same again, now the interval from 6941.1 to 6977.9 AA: 240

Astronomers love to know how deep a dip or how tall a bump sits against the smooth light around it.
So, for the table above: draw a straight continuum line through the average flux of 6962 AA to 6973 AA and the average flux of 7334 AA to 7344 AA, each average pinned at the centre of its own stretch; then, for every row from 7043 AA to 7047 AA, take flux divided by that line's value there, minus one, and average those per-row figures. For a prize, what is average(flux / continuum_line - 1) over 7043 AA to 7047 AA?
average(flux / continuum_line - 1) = 0.005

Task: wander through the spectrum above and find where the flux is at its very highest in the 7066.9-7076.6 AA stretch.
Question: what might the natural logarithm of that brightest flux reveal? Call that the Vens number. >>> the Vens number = 1.87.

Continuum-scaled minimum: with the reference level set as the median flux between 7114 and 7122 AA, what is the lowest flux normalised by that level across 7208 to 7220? 0.91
